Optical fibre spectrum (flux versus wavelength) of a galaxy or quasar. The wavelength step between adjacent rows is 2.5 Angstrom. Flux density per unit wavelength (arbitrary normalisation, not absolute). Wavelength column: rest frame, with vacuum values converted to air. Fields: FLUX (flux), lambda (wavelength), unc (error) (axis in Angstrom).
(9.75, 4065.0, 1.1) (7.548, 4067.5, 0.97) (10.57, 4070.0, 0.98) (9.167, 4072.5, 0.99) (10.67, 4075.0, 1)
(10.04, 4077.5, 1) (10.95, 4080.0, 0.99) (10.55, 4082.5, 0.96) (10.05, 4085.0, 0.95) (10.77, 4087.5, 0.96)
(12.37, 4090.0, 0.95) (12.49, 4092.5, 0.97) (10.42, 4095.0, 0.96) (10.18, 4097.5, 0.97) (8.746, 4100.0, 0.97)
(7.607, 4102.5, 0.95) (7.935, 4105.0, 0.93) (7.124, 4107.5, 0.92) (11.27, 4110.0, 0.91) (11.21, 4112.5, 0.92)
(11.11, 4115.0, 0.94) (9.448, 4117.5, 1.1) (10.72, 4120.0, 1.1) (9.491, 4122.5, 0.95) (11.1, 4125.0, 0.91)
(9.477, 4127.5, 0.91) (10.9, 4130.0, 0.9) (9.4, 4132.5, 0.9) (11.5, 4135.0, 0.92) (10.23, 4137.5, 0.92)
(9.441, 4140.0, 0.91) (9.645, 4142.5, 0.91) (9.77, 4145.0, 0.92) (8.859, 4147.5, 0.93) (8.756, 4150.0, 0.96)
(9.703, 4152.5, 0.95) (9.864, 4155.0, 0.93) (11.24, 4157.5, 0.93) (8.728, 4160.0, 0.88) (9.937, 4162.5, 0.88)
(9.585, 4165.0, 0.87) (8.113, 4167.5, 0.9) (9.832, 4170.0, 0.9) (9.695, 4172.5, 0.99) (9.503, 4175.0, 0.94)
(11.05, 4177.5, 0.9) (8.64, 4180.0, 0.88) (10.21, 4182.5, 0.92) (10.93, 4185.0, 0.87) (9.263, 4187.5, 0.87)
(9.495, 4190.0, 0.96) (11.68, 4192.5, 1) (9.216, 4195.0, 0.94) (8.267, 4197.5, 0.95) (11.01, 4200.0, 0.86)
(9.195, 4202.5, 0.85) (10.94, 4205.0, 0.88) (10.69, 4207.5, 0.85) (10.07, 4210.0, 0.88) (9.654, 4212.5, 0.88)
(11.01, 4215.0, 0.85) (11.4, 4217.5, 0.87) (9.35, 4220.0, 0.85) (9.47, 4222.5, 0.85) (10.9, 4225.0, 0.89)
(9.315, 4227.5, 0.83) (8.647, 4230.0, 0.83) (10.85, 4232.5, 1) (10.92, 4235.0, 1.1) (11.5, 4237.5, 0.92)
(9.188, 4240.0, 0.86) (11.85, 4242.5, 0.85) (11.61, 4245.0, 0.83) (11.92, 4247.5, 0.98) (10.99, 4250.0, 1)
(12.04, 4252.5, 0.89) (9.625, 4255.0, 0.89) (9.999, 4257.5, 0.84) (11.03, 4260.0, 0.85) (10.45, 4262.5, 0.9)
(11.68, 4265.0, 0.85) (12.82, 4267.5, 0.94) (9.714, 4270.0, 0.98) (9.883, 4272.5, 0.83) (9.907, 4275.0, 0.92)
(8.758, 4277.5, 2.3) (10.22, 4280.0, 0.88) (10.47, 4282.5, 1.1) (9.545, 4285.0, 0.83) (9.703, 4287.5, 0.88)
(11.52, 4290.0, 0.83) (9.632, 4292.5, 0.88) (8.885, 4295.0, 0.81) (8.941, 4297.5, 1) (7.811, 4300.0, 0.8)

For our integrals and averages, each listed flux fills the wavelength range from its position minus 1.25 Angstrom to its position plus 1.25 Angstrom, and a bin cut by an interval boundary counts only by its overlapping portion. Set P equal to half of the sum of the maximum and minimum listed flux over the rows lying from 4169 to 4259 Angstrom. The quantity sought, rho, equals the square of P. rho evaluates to 103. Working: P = 10.15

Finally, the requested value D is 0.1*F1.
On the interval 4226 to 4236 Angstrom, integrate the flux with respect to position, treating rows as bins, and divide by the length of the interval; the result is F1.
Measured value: 0.99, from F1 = 9.9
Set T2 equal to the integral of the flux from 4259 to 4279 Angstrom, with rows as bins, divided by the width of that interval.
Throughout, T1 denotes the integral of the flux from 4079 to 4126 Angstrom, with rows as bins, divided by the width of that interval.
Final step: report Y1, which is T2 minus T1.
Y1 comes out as 0.34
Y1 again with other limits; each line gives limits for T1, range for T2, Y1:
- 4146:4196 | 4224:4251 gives 0.98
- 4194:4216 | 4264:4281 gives 0.41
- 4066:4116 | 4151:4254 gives 0.15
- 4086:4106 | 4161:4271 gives 0.21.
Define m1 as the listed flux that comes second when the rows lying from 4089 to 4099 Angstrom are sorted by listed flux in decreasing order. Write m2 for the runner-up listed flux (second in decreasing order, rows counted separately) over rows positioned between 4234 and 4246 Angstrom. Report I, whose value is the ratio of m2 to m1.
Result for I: 0.94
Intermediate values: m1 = 12.37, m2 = 11.61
